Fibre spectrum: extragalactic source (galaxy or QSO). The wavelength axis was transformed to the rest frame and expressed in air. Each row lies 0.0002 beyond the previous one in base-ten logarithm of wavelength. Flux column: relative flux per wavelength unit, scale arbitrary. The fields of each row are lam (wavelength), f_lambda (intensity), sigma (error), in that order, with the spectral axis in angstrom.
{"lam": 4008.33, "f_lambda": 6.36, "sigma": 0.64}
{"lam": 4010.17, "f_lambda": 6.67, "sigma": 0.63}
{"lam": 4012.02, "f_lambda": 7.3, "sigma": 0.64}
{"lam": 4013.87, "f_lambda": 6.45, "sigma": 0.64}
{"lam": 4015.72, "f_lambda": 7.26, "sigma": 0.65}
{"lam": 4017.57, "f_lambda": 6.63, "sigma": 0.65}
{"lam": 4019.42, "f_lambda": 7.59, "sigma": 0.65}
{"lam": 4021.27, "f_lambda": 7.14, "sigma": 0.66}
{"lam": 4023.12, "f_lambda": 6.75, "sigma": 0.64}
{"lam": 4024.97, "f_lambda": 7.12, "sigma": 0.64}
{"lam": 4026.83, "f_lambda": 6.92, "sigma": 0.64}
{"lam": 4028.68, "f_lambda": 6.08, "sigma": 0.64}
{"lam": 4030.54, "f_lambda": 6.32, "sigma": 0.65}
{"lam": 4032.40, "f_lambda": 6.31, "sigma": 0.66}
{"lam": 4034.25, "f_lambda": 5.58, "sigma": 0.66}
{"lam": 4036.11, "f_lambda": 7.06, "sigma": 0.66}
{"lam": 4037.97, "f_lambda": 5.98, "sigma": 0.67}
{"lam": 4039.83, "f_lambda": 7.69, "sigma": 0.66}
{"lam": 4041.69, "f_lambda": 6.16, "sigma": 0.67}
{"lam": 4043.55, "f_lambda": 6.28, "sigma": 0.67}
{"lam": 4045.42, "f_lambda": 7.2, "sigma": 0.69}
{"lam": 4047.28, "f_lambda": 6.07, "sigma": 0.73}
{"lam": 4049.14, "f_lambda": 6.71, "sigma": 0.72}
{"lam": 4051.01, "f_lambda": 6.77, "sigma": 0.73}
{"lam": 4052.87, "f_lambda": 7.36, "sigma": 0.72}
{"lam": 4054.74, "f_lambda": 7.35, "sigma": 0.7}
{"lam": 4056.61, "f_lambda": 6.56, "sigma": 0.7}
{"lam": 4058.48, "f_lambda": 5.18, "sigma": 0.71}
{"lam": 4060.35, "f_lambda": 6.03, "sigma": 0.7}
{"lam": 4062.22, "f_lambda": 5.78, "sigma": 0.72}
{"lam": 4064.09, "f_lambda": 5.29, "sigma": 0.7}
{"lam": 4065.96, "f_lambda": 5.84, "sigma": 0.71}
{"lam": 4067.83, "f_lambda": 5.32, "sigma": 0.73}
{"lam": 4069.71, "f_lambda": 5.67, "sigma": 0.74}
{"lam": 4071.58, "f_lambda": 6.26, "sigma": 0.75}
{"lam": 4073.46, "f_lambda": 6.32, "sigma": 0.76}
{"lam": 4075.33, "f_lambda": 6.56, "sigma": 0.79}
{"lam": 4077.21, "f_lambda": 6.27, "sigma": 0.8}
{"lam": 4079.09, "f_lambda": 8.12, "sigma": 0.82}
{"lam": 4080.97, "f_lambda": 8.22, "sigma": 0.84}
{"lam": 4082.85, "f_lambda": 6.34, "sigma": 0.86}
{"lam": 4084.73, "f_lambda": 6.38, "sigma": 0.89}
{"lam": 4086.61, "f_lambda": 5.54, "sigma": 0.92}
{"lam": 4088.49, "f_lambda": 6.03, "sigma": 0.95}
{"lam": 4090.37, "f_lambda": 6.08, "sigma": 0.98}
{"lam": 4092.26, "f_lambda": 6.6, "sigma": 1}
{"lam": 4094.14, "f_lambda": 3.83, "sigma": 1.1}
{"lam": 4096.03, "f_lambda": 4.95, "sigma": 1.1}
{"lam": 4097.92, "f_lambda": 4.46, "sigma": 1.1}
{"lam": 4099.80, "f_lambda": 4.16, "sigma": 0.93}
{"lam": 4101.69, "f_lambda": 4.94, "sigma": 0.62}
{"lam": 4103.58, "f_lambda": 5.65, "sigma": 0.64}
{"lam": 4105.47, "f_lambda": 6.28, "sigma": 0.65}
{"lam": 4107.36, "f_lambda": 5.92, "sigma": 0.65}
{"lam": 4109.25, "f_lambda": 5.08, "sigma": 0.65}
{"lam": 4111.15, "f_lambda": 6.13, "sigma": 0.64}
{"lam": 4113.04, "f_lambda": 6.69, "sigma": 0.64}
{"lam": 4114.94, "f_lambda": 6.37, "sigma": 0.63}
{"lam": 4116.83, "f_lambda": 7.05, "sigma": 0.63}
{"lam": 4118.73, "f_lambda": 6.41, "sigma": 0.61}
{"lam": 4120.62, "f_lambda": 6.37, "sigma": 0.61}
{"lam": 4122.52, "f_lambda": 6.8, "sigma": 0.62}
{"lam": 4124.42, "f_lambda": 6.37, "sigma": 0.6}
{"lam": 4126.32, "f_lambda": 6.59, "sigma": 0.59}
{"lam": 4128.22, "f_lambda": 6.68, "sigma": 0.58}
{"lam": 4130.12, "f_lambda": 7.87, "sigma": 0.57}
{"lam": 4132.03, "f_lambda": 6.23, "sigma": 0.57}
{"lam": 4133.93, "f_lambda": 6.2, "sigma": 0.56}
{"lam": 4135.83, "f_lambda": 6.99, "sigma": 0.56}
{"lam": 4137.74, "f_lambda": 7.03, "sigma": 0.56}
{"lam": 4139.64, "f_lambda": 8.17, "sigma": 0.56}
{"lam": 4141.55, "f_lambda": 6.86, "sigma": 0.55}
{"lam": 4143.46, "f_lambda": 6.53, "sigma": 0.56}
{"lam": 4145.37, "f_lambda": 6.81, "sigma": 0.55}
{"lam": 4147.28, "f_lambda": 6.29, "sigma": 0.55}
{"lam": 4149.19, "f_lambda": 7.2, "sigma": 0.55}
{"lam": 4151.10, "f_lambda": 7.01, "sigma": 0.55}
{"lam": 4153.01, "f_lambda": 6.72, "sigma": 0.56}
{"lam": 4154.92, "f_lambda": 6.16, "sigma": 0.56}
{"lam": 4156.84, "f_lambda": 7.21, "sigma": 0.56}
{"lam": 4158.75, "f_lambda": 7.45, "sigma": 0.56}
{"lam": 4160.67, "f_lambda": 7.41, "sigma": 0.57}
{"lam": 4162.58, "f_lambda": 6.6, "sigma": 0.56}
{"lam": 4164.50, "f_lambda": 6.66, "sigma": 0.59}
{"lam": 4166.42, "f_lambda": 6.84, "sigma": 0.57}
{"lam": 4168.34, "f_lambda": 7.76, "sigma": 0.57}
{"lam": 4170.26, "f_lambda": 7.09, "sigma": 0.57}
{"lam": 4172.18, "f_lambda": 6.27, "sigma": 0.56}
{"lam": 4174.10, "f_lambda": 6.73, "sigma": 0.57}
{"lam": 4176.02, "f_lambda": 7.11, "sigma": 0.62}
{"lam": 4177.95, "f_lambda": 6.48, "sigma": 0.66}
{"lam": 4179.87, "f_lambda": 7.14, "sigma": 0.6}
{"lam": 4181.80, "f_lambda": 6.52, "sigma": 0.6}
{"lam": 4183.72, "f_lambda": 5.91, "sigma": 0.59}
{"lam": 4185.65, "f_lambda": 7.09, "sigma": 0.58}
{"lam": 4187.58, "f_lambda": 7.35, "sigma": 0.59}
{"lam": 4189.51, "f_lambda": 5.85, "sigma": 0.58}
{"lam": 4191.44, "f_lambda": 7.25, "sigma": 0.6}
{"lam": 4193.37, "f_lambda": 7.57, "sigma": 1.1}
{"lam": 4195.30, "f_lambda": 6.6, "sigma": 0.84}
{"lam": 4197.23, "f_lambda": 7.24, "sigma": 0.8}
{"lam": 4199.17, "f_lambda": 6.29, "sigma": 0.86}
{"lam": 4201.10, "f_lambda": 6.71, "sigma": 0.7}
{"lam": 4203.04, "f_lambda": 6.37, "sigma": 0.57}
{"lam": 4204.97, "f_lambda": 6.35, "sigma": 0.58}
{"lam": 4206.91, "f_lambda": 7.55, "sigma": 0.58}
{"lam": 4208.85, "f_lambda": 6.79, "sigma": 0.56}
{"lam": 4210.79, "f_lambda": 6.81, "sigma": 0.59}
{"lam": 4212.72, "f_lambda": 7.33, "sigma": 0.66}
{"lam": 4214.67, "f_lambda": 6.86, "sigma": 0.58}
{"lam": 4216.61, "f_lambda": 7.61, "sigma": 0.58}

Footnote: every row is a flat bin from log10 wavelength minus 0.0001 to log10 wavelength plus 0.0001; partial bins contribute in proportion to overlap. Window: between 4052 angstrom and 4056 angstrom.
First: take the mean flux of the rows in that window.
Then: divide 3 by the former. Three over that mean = 0.41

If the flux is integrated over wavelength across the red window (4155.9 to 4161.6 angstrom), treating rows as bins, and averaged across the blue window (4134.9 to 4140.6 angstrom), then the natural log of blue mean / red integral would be -1.74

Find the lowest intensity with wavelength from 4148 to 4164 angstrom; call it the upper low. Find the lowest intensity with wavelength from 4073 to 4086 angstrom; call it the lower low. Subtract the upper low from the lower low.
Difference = 0.11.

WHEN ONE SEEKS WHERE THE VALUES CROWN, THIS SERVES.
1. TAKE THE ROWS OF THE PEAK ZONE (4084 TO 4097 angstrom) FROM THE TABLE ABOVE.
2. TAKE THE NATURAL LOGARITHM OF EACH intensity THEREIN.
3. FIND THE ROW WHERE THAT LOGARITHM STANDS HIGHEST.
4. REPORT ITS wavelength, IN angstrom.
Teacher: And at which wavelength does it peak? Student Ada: 4092.26 angstrom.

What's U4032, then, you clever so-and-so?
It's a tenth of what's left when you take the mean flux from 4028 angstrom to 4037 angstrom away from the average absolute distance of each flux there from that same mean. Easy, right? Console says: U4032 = -0.592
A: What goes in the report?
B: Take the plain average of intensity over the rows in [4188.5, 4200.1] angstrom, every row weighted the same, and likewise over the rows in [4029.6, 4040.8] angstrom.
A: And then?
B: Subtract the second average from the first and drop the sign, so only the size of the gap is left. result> 0.31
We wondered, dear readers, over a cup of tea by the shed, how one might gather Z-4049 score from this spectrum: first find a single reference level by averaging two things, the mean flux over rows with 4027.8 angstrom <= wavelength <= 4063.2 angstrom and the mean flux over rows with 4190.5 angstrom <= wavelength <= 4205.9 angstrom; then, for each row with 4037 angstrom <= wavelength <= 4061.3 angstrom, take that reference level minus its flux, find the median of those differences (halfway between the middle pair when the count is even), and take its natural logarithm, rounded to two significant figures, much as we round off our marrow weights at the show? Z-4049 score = -2.8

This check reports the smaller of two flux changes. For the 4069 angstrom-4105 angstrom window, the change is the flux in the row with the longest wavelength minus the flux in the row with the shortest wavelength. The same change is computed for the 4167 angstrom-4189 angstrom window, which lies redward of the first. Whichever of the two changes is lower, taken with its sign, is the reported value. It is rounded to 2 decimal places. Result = -0.41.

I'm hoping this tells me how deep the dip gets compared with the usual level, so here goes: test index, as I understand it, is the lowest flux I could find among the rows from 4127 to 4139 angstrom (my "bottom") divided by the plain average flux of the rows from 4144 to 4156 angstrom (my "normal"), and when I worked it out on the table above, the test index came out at 0.93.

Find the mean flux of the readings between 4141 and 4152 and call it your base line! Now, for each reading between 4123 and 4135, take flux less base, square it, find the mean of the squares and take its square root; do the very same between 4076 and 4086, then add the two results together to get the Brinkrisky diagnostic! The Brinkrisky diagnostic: 1.53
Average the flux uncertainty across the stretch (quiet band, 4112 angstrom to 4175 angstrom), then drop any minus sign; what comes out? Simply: 0.58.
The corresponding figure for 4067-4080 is 0.77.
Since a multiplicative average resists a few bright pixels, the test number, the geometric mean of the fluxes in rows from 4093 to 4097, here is 4.4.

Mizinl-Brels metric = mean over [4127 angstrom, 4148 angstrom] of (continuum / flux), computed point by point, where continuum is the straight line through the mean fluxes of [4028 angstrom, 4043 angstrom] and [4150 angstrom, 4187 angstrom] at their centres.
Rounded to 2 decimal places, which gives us 0.99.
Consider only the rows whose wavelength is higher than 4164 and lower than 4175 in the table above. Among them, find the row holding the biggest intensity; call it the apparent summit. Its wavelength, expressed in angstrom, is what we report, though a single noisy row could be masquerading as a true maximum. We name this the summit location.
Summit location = 4168.34 angstrom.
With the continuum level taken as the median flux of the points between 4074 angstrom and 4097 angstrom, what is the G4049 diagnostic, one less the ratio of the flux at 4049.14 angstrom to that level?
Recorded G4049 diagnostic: -0.06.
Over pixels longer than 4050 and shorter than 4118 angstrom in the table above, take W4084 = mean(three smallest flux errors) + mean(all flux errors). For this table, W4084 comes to 1.41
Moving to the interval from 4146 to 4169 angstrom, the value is 1.11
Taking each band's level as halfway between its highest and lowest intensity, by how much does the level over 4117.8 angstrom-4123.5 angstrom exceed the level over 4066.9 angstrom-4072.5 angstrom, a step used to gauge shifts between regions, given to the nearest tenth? 0.8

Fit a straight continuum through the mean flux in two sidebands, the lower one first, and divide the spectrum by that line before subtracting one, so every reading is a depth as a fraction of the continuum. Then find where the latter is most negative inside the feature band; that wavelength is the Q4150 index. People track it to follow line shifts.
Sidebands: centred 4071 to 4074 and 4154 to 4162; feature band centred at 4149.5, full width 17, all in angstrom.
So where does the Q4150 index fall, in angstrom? 4154.92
